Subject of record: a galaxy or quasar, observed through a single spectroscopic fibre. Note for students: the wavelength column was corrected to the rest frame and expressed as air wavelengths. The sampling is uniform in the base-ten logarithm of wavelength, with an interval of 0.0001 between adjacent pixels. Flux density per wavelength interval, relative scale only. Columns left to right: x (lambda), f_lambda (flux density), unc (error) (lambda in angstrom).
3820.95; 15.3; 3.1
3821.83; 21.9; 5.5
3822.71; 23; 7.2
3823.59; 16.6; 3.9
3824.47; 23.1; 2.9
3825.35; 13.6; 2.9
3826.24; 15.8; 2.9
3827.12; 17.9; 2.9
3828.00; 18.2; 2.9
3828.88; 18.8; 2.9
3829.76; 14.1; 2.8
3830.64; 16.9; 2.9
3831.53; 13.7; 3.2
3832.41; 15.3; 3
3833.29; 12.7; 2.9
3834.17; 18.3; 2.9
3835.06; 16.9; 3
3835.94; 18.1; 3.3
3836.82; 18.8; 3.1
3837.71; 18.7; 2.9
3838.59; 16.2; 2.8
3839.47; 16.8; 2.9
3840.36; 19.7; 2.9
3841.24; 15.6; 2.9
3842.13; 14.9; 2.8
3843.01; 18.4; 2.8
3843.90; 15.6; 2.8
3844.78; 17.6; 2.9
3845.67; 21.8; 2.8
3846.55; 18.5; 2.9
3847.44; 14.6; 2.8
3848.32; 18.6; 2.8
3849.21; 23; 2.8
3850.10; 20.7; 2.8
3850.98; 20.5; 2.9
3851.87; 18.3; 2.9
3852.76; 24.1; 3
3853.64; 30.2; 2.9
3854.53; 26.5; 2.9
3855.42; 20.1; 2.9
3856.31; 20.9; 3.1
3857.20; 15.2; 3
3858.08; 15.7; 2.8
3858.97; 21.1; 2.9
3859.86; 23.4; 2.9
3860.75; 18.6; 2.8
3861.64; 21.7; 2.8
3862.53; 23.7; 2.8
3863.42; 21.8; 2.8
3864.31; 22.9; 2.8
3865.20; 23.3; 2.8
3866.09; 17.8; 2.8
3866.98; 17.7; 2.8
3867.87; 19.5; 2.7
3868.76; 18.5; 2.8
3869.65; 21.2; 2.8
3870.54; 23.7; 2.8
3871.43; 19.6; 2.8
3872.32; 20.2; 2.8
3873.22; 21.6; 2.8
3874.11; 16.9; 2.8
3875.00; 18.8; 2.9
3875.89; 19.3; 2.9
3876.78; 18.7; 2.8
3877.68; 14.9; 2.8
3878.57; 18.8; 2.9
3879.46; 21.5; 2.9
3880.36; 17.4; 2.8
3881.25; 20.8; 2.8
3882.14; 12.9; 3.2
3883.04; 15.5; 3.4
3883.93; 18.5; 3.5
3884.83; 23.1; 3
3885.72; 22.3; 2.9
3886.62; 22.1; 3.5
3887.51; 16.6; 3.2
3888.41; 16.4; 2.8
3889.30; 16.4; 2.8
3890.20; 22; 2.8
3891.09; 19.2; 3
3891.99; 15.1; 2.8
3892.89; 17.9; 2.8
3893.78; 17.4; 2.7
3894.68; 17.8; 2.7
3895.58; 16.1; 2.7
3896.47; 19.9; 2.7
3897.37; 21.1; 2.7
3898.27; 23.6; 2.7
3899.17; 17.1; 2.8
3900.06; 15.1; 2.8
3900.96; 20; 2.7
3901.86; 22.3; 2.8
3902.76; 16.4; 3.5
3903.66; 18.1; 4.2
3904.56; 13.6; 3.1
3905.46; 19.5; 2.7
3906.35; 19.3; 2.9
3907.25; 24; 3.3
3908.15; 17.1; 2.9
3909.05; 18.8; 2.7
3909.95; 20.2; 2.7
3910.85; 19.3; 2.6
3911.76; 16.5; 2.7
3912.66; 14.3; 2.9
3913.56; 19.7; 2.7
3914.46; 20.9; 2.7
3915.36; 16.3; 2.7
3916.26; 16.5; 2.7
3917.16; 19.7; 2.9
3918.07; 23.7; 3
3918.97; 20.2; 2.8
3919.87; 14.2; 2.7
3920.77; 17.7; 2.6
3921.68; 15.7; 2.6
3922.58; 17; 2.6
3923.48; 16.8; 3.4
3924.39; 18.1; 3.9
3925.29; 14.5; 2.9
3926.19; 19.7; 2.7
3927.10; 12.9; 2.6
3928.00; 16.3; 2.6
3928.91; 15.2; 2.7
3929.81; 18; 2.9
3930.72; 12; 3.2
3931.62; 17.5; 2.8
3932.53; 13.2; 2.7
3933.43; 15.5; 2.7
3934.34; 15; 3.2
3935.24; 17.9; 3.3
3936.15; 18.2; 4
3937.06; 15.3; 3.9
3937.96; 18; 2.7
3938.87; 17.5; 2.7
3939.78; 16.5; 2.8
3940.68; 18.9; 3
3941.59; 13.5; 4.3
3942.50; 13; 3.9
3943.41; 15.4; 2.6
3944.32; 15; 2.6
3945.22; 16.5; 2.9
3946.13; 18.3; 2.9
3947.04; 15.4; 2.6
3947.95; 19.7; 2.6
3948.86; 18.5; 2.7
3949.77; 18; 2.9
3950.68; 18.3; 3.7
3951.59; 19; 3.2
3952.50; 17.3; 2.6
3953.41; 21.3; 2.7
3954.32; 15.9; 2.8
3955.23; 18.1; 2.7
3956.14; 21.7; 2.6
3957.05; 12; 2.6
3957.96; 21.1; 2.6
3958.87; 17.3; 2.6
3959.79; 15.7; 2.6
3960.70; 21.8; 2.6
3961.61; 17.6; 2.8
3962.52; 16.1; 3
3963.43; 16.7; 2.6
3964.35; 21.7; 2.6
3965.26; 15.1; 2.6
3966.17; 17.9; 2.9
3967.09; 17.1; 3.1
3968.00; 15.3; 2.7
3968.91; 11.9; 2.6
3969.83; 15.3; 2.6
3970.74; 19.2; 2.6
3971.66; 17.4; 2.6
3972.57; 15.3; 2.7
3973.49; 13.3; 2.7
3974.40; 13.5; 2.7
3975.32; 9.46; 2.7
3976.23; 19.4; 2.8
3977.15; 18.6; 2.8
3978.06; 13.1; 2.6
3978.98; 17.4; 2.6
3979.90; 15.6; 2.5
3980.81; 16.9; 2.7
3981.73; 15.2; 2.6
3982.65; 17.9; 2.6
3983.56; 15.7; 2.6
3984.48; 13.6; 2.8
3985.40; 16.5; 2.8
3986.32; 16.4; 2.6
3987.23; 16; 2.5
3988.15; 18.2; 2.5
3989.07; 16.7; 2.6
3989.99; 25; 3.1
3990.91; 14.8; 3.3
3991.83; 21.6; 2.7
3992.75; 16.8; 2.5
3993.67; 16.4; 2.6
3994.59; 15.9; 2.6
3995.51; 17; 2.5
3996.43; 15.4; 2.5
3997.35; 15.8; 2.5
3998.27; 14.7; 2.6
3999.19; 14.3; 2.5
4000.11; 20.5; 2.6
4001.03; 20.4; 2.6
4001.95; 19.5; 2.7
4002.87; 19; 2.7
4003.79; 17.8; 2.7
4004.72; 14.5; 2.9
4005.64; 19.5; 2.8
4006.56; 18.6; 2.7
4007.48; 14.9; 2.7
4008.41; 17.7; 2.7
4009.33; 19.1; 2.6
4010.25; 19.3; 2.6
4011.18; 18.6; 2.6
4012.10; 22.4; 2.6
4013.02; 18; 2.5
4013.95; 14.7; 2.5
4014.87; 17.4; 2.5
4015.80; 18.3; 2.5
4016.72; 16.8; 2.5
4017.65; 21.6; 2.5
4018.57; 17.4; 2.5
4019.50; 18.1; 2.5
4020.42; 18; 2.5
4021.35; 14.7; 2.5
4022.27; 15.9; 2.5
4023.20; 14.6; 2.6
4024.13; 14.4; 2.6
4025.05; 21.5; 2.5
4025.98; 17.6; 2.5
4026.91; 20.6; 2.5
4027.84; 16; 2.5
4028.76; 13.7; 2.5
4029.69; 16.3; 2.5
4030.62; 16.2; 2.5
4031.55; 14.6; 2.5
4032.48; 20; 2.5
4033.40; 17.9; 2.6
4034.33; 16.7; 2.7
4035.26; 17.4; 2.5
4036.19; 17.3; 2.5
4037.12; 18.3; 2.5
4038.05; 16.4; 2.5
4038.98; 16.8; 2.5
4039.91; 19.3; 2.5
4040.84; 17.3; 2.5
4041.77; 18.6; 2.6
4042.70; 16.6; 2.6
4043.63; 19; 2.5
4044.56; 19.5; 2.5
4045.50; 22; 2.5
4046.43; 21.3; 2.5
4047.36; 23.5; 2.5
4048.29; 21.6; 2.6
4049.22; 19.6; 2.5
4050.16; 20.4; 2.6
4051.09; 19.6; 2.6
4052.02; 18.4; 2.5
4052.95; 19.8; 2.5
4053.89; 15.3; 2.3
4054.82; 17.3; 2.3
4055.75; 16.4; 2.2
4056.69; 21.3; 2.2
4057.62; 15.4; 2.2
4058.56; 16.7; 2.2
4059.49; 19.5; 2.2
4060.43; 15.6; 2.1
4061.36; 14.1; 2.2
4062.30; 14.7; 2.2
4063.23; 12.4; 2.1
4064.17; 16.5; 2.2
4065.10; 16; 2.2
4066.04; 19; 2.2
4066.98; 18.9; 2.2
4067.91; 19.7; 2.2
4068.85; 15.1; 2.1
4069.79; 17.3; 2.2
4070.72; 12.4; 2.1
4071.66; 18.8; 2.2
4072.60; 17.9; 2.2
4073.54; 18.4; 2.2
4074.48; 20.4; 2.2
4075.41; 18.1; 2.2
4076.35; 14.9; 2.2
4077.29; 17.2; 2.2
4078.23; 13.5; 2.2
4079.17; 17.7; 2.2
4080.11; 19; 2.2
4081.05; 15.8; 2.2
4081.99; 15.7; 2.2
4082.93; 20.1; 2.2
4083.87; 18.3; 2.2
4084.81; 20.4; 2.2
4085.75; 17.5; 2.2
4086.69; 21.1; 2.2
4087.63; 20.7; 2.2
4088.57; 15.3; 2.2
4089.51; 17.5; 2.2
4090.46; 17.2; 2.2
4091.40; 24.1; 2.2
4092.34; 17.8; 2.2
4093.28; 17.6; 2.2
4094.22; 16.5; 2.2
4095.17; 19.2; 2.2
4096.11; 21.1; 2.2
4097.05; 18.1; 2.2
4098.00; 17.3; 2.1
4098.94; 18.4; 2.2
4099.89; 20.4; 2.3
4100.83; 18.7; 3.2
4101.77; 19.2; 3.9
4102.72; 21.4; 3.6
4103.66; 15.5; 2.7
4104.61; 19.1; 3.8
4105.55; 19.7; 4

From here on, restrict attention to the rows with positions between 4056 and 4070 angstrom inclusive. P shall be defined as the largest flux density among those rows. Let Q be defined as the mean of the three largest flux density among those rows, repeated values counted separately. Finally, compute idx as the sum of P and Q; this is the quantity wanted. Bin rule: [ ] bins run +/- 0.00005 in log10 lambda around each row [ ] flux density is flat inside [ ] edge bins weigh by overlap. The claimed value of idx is 41.5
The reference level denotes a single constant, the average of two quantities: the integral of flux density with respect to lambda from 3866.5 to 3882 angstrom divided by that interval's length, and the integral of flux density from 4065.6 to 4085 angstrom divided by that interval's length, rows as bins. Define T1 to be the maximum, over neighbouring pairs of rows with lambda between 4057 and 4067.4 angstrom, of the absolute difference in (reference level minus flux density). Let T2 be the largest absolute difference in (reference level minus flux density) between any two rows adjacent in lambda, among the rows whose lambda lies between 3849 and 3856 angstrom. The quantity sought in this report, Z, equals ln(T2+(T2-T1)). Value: 2.2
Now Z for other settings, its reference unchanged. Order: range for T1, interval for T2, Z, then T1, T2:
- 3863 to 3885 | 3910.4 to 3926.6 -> 1.4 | 7.9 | 6.00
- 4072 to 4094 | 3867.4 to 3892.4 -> 2.2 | 6.9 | 7.90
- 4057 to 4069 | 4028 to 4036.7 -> 1.8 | 4.6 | 5.40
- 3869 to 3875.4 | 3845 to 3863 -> 2.1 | 4.7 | 6.40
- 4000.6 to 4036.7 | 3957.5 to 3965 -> 1.6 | 7.1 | 6.10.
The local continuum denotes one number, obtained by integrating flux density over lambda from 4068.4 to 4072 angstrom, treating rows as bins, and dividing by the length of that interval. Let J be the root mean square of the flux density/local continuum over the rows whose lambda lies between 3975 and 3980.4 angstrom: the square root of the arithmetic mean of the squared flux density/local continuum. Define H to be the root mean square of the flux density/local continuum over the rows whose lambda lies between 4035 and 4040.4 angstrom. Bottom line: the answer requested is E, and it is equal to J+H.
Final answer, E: 2.12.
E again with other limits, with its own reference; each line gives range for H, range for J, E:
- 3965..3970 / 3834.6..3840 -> 2.10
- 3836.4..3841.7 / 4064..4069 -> 2.23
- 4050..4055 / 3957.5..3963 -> 2.34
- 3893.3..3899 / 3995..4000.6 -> 2.27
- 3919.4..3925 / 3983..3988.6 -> 2.07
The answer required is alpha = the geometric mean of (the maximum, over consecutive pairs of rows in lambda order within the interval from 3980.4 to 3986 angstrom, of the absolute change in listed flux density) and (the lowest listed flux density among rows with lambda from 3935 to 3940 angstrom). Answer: 6.7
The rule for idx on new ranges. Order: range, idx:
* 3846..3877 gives 57.1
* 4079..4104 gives 46.3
